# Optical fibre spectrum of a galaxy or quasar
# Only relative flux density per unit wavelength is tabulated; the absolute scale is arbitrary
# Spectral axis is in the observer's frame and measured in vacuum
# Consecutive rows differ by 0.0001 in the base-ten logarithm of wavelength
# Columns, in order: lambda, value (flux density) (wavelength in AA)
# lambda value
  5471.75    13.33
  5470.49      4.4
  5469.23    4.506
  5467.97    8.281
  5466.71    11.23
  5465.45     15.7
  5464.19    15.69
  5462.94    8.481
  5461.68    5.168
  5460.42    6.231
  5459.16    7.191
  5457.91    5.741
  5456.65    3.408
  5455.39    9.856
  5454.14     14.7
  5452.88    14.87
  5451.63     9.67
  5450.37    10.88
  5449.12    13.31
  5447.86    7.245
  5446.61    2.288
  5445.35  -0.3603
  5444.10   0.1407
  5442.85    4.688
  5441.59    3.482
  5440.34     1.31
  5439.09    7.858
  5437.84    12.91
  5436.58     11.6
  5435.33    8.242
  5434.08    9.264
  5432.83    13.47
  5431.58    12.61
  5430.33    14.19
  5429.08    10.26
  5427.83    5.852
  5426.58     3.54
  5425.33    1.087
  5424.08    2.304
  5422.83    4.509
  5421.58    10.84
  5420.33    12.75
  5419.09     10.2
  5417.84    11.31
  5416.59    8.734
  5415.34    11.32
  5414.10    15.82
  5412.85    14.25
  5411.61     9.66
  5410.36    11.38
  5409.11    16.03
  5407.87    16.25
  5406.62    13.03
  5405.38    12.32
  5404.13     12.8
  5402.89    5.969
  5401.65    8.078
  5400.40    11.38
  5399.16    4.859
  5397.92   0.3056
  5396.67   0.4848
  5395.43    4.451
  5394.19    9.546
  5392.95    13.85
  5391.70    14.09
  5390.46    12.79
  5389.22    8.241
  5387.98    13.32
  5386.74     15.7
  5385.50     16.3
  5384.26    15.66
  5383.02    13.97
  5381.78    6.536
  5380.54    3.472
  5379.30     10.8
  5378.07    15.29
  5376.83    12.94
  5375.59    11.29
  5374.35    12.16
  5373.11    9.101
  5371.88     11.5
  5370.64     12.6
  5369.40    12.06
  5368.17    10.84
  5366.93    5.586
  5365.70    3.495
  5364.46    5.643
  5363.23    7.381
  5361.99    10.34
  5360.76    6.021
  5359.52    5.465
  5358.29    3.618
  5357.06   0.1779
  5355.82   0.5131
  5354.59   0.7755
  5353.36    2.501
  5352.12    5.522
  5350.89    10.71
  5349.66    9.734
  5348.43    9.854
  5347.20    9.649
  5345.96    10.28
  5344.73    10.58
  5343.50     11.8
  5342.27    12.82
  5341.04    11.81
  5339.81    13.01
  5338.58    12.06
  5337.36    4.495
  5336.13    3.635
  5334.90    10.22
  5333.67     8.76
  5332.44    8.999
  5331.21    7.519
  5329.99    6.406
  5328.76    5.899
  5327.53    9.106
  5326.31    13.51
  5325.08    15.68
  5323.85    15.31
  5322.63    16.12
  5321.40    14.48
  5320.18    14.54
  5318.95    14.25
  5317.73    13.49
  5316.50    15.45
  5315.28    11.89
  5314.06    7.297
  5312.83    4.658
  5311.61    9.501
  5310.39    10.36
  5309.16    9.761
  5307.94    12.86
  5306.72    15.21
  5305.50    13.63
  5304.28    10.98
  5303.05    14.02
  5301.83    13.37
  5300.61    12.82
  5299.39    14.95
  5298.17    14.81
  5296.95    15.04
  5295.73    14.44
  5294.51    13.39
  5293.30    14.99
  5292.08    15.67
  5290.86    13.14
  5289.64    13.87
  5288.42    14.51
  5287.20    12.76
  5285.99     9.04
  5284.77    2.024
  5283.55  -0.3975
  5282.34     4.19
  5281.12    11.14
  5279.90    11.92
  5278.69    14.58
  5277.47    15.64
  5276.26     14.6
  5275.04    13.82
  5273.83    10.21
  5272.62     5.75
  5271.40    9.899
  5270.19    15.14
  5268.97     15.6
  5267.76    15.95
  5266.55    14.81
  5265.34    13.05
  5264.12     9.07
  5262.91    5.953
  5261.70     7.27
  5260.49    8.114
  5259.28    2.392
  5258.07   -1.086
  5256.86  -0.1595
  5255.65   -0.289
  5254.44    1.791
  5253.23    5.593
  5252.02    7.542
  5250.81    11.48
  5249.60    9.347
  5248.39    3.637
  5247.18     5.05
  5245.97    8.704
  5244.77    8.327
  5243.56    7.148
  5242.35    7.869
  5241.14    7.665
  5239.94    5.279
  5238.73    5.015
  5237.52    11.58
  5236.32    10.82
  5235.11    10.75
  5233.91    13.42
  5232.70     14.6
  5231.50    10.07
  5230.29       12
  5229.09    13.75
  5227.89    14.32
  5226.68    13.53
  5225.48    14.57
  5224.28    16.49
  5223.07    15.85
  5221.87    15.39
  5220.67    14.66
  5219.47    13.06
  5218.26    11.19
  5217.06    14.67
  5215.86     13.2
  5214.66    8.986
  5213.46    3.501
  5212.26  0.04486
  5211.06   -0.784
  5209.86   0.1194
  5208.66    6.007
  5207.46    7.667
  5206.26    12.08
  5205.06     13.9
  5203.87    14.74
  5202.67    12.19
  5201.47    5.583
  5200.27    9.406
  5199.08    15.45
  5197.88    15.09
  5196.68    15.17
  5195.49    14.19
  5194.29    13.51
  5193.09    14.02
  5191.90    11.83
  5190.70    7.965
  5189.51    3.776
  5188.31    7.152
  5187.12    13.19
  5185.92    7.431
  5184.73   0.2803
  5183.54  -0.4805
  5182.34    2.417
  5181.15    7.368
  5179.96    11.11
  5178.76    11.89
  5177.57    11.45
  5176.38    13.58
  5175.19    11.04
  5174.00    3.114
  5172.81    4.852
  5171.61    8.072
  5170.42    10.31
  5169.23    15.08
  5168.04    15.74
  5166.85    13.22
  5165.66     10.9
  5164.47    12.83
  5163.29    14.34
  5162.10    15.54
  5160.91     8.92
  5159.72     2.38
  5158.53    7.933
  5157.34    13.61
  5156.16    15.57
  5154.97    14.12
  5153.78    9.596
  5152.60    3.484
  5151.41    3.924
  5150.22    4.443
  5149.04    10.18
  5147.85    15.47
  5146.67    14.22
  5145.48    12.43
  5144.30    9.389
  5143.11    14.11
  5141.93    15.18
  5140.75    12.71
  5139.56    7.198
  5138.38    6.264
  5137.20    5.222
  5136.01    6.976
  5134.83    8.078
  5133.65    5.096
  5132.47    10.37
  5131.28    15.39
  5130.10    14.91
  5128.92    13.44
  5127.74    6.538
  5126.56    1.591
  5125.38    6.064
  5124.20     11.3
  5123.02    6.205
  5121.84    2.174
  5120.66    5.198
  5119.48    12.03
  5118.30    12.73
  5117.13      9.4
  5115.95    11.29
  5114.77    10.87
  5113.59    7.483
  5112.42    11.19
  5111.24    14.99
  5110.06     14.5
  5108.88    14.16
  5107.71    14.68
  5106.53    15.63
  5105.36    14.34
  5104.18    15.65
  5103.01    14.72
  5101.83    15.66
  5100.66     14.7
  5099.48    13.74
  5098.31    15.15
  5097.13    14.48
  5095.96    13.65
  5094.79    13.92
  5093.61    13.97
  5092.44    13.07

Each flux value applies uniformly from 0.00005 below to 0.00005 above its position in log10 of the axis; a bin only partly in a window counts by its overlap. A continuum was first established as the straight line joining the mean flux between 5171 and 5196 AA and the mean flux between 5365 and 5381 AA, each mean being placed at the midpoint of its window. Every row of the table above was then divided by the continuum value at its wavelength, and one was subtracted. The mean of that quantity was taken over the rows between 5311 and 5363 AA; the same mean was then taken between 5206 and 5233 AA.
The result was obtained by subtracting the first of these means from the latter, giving 0.26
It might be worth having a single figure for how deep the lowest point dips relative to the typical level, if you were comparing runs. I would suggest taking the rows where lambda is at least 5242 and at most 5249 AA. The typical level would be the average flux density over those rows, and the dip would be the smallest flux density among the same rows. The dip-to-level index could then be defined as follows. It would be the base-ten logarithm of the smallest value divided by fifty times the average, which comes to -1.97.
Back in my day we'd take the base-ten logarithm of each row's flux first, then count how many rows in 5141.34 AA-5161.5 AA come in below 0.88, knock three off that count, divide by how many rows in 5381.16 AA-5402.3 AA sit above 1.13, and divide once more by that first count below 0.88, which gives 0.042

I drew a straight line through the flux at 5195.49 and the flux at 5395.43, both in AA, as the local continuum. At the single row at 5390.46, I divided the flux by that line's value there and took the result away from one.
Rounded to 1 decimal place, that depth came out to -1.7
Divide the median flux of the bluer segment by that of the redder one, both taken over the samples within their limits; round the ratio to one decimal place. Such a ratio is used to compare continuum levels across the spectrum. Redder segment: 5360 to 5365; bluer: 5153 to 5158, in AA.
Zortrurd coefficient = 2.1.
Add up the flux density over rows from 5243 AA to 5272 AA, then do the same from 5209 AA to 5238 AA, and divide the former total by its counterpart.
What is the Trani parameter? 0.69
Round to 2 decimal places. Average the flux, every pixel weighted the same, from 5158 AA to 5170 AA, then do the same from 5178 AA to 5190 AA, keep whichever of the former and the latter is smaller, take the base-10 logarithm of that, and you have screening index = 0.81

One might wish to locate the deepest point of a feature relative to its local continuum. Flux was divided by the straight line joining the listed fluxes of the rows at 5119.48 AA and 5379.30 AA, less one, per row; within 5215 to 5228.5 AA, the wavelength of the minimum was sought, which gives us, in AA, 5218.26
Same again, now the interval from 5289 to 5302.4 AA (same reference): 5300.61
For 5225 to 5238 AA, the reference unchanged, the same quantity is 5231.50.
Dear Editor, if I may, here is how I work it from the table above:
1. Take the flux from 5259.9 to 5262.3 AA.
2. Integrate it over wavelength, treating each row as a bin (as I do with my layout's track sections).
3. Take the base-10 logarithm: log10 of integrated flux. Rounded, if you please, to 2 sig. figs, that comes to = 1.3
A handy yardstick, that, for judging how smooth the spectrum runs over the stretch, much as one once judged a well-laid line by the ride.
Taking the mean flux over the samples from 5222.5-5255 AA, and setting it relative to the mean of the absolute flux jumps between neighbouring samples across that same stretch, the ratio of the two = 4.9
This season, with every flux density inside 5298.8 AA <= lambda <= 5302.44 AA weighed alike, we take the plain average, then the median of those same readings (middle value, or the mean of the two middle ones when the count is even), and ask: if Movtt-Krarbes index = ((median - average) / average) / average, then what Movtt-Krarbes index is -0.002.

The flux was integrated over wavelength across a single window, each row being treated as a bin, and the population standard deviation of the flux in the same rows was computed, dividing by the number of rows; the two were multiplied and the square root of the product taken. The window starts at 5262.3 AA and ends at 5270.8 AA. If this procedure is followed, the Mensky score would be 19.6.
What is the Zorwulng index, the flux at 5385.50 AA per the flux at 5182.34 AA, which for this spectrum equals 6.7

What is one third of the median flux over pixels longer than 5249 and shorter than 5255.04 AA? 2.5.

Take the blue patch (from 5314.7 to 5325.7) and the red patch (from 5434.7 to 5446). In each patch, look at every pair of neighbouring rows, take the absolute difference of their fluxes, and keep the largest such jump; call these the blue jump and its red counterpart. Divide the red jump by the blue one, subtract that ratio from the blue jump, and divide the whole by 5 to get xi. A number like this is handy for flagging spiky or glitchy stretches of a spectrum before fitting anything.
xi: 0.34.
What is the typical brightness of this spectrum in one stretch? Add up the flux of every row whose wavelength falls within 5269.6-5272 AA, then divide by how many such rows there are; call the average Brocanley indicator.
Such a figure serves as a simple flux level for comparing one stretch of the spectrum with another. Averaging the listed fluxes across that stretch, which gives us 12.5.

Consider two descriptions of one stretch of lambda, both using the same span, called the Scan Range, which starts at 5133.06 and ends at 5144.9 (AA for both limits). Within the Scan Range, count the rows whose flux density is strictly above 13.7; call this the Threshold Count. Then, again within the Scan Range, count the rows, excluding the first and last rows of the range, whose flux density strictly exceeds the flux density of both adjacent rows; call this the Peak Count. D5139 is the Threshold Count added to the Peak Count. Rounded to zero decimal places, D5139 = 4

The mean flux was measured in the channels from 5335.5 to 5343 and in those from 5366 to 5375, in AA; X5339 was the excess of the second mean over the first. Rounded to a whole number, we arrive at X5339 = 1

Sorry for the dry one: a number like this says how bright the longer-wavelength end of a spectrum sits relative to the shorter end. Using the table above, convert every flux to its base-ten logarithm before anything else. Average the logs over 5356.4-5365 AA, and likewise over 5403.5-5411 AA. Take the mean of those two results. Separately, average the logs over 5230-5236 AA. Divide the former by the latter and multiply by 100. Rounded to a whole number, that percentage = 78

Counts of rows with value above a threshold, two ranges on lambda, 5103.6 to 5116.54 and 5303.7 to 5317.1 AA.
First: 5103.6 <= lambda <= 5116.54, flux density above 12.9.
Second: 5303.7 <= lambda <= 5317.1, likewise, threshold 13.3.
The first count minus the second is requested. 4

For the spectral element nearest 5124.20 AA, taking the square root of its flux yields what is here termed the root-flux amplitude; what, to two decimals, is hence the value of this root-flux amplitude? 3.36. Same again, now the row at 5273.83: 3.20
